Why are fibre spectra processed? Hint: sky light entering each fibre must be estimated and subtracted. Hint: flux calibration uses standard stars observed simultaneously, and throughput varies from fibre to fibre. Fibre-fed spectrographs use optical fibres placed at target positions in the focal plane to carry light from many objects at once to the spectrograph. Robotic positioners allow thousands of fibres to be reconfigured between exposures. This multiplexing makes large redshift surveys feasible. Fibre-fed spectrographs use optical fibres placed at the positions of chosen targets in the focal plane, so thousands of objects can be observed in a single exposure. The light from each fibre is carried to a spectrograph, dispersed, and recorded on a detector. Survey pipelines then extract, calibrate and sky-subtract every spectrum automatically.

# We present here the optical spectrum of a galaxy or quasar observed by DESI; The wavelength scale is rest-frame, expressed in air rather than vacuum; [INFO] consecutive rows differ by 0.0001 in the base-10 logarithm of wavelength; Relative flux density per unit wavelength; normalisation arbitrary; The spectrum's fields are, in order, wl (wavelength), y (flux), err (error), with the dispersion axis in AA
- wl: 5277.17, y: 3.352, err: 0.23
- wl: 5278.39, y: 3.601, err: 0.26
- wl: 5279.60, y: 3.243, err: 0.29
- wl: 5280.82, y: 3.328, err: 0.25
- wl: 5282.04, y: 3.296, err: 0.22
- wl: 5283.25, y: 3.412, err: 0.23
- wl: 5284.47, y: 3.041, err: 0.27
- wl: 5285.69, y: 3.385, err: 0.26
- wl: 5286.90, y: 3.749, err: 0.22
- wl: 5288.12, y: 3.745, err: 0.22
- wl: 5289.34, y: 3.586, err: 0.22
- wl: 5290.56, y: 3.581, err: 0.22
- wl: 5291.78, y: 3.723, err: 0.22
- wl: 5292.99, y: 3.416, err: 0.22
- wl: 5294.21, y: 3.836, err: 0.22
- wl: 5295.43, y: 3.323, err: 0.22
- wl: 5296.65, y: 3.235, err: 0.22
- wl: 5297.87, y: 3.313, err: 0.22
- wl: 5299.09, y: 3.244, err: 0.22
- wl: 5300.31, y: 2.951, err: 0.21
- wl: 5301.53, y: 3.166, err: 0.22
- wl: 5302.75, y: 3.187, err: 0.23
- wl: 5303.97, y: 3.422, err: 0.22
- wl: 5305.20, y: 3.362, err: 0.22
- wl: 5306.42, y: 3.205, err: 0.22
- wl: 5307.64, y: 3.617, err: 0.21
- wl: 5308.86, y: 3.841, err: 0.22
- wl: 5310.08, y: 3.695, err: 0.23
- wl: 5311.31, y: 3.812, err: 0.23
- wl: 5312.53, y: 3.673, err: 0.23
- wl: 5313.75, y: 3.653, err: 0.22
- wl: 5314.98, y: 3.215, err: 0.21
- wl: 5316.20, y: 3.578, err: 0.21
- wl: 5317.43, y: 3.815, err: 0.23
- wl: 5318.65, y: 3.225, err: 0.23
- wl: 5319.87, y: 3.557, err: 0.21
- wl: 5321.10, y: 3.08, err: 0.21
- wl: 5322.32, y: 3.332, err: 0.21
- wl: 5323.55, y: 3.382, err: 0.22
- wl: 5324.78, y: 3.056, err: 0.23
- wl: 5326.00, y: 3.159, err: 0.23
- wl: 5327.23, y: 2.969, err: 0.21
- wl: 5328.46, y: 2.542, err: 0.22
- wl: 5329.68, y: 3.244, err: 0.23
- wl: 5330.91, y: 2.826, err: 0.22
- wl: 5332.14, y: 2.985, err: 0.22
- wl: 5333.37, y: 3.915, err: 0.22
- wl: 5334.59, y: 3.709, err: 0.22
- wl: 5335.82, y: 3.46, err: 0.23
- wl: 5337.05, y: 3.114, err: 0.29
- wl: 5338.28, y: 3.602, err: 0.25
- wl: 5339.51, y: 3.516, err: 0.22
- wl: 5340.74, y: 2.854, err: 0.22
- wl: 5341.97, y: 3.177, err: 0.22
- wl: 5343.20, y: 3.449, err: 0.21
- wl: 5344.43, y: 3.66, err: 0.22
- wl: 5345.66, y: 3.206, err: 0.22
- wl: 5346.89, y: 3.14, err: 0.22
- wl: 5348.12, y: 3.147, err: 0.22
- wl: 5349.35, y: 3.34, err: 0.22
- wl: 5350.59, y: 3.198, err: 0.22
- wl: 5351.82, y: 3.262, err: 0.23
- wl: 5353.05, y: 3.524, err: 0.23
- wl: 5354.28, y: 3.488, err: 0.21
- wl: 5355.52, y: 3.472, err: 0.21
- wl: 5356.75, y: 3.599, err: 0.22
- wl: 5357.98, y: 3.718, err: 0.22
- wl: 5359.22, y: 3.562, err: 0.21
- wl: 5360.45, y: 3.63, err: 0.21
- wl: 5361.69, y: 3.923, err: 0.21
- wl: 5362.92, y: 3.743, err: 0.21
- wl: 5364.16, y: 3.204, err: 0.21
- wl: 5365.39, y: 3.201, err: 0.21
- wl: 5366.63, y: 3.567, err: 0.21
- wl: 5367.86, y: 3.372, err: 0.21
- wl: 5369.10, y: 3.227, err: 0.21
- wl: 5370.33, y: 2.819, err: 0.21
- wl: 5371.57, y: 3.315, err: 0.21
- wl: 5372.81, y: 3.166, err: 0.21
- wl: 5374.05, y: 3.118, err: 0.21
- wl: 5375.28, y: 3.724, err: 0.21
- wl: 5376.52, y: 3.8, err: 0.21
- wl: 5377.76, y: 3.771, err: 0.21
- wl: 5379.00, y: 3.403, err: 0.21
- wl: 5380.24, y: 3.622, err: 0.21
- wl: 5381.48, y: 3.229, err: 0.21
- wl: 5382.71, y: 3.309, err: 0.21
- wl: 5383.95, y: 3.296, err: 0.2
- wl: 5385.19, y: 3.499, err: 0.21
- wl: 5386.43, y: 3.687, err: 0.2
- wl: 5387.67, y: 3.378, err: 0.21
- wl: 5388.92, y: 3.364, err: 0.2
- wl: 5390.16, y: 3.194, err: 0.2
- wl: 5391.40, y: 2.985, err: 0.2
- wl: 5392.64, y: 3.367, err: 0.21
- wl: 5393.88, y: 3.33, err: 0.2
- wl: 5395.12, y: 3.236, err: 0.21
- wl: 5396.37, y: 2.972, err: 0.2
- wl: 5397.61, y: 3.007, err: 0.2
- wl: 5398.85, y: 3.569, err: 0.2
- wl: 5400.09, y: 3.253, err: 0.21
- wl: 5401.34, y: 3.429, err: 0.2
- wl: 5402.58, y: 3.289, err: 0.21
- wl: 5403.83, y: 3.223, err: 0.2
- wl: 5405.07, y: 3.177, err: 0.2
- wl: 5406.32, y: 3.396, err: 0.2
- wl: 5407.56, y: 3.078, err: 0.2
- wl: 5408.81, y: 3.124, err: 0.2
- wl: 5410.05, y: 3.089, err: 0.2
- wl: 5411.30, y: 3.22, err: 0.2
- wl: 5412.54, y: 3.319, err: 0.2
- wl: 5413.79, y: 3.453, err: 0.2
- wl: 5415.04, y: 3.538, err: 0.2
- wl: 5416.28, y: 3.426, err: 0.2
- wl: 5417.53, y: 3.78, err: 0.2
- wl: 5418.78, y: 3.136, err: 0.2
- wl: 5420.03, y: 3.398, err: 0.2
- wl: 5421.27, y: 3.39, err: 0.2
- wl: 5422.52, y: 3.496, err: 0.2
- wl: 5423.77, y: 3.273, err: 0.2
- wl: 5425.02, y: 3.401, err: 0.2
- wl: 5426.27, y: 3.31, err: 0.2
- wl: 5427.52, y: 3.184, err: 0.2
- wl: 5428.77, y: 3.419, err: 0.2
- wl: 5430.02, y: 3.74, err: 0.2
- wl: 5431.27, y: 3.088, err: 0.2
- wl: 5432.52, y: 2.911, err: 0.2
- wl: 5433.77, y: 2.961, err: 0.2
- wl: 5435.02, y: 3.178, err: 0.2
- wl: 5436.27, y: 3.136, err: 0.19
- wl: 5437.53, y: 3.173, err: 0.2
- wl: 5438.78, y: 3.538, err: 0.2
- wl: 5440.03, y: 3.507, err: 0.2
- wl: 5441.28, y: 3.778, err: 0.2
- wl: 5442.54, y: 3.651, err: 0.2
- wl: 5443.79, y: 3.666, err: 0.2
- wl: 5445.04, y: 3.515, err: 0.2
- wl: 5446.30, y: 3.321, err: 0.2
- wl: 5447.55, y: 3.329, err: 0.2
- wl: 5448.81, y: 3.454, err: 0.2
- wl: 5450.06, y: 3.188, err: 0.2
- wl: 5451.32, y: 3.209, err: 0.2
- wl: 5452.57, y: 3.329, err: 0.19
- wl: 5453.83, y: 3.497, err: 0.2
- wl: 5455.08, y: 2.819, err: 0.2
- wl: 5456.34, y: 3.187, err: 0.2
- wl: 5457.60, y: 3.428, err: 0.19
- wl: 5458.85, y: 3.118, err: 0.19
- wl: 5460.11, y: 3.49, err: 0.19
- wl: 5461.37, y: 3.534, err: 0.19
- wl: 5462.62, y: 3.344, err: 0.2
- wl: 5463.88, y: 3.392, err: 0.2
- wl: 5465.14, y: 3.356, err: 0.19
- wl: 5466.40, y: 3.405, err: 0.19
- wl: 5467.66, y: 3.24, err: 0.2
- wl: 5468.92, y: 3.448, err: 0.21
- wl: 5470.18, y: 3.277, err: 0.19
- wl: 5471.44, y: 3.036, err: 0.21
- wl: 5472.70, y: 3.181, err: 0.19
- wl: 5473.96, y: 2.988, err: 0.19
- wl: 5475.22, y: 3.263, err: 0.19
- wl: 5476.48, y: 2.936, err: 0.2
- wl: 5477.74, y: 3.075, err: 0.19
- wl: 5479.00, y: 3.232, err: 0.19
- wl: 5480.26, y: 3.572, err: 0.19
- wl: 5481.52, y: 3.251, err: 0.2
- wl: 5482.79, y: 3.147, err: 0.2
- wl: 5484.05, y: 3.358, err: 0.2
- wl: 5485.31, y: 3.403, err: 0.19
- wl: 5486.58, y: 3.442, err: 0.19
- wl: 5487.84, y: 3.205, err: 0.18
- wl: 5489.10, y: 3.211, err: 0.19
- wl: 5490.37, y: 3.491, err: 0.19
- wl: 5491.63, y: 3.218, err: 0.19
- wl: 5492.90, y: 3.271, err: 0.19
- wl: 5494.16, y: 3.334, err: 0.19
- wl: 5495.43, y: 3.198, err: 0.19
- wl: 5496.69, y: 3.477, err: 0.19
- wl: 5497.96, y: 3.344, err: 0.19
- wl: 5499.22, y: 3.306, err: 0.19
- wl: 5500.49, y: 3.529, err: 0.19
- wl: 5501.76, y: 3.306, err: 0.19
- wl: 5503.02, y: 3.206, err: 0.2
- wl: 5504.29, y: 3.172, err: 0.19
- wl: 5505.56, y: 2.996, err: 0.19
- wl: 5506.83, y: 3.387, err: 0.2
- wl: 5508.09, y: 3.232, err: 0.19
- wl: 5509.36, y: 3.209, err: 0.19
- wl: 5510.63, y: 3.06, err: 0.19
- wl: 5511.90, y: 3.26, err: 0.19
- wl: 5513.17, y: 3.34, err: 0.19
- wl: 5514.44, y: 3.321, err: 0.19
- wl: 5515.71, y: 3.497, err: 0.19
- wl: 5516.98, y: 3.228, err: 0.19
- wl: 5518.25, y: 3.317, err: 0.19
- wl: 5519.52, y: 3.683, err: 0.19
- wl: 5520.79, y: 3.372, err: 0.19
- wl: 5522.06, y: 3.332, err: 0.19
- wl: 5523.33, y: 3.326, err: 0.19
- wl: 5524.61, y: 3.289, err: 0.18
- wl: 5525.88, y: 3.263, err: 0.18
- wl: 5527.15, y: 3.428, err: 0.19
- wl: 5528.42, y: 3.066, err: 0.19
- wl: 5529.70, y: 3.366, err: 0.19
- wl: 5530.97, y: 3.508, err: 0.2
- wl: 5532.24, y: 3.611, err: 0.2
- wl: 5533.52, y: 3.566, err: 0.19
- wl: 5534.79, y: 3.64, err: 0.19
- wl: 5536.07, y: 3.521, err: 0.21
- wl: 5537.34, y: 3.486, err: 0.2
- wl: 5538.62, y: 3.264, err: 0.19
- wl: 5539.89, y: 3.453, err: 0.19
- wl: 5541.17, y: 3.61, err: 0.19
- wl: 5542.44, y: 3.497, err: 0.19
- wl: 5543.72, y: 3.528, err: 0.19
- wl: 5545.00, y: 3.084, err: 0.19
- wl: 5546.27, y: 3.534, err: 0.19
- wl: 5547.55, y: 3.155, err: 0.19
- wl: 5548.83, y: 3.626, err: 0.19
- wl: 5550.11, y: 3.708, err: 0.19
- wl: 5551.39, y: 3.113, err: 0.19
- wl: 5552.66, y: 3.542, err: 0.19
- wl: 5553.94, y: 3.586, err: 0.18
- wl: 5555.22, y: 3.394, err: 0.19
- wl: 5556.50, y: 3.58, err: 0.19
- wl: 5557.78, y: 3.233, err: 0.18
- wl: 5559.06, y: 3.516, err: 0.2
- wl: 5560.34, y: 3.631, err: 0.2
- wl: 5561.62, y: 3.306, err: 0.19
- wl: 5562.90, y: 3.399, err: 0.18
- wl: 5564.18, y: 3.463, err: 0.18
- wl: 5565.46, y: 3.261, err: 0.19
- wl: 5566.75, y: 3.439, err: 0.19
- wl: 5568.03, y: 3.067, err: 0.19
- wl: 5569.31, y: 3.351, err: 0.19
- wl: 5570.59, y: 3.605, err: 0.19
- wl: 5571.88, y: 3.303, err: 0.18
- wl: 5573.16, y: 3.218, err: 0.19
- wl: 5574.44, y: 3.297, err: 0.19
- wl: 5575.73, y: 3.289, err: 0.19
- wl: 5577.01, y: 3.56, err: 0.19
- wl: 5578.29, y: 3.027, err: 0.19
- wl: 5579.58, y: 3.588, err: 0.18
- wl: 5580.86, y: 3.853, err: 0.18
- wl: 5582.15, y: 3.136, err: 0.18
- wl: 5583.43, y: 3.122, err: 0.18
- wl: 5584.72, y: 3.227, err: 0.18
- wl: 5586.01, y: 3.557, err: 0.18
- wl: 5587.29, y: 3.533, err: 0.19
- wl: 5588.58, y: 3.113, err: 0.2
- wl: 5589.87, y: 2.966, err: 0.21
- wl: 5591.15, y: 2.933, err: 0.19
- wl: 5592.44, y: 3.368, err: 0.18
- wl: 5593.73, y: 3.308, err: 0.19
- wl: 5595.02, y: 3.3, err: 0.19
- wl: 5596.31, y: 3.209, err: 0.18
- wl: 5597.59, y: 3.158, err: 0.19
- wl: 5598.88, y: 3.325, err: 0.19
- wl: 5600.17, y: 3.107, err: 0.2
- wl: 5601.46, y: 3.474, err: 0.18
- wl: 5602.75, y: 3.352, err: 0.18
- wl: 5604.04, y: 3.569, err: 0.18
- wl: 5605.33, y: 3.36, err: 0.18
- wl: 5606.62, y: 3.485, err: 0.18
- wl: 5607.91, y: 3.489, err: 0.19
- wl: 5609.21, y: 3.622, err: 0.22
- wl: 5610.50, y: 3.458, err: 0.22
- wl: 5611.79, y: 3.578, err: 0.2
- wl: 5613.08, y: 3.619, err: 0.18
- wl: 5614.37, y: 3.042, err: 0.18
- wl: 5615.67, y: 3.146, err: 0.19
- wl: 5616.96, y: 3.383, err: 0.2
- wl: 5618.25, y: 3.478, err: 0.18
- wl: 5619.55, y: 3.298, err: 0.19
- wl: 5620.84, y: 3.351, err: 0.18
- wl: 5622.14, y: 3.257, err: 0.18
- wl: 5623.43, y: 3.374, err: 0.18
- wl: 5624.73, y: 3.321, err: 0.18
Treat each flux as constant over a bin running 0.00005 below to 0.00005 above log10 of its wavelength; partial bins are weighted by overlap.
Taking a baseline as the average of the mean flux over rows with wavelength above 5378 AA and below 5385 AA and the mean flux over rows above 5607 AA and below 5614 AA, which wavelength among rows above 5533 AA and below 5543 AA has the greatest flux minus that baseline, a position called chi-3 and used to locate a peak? 5534.79 AA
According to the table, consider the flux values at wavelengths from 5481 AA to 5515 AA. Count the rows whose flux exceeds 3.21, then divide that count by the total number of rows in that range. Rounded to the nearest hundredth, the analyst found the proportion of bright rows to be 0.70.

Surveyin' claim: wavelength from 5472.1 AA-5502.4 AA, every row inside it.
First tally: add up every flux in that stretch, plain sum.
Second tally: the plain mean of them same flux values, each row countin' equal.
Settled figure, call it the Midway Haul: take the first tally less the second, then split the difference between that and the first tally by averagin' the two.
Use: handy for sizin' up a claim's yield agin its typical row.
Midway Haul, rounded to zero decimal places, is 77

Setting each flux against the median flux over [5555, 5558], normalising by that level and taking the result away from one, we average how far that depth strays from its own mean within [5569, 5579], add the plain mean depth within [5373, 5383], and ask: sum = 0.01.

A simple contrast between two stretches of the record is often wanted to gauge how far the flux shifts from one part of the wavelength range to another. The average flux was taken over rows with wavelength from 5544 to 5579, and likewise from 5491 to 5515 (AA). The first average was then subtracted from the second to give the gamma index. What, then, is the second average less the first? -0.11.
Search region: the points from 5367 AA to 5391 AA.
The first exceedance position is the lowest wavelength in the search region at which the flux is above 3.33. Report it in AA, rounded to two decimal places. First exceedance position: 5367.86 AA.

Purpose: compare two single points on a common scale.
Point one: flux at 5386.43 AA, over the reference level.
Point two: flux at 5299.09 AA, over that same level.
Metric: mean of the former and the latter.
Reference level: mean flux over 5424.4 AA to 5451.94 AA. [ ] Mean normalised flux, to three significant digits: 1.04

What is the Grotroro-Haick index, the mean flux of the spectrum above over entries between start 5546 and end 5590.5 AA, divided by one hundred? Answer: 0.0338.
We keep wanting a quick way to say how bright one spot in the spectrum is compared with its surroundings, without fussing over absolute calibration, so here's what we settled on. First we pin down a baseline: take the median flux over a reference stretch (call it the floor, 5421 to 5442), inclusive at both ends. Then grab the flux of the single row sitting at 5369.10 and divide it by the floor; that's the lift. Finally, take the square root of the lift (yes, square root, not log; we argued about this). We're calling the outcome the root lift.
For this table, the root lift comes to 0.99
